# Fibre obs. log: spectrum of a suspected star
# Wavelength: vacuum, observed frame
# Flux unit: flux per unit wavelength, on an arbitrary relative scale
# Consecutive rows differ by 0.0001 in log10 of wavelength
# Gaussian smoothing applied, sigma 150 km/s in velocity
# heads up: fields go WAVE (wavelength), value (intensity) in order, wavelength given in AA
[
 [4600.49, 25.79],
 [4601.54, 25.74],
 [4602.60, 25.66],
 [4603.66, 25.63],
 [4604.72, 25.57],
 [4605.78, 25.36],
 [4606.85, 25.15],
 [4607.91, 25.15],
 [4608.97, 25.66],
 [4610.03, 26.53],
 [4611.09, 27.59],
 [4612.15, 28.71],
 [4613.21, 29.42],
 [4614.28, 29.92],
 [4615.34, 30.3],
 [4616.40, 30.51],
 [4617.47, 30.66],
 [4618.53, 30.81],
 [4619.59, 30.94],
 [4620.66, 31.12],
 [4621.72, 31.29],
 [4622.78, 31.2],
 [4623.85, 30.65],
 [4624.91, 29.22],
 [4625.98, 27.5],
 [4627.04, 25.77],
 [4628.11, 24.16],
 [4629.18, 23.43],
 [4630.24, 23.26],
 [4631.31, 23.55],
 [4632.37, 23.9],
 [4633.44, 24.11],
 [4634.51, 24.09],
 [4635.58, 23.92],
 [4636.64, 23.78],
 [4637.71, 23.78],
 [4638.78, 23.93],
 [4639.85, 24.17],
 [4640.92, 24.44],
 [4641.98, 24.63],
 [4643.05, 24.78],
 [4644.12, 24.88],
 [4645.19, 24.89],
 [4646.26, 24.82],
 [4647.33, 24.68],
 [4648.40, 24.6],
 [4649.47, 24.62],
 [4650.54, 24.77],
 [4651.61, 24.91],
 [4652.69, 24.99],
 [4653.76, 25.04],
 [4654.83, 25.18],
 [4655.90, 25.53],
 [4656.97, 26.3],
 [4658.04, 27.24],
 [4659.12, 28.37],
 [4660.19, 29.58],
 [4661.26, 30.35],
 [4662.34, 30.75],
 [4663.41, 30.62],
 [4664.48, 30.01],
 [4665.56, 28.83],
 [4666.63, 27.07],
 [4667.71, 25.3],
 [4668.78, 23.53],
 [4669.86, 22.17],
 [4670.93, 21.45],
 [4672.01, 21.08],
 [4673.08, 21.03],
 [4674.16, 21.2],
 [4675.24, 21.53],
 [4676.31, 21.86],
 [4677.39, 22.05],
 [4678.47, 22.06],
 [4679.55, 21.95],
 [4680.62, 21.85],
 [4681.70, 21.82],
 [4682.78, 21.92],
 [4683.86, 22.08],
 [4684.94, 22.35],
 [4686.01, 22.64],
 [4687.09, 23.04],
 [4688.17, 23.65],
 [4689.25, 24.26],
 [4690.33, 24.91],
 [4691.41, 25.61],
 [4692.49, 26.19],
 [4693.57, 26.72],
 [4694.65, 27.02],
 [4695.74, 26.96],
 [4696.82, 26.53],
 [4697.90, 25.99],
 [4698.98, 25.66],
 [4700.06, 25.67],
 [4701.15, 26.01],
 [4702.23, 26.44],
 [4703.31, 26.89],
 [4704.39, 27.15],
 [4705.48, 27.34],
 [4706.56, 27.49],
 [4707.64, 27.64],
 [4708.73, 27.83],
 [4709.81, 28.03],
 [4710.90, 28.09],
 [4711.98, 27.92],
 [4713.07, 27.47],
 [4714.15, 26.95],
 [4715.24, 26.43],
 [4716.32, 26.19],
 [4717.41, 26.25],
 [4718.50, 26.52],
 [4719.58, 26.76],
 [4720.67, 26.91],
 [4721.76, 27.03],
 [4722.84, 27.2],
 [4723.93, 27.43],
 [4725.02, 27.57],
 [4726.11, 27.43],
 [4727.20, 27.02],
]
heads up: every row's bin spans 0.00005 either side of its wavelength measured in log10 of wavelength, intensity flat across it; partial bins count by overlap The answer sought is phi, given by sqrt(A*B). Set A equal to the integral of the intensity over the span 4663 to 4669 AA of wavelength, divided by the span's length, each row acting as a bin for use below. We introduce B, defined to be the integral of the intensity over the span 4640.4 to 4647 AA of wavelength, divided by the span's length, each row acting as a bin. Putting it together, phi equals 26.2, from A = 28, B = 24.8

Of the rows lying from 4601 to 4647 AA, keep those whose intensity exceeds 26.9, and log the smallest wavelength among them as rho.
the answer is 4611.09 AA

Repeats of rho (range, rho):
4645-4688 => 4658.04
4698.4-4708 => 4704.39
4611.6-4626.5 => 4612.15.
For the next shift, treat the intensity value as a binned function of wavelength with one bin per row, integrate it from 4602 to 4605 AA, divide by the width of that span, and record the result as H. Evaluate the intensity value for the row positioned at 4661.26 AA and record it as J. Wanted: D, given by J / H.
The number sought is 1.18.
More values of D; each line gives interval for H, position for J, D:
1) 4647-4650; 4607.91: 1.02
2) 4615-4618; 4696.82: 0.87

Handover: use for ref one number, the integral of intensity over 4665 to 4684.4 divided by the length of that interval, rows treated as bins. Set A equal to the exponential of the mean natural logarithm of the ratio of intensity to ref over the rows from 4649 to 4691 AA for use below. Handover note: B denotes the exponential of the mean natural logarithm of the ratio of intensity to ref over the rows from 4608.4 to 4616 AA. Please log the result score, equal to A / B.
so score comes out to 0.86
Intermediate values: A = 1.07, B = 1.24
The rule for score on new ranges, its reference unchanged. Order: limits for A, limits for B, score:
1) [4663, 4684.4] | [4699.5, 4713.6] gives 0.86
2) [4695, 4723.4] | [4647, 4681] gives 1.08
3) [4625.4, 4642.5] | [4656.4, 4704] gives 0.98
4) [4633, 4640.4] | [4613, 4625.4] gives 0.79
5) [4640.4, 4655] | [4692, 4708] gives 0.93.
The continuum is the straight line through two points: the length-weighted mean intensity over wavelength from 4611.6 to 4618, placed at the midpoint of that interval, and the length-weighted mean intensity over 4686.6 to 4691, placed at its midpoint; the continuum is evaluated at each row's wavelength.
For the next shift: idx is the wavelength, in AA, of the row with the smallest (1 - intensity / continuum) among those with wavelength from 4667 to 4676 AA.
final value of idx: 4667.71 AA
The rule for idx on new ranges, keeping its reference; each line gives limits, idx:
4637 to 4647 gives 4646.26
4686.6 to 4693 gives 4692.49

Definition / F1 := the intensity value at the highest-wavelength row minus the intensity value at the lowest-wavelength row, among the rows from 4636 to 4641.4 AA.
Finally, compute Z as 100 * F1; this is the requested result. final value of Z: 66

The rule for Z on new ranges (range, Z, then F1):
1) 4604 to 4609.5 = 9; 0.09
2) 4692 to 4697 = 34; 0.34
